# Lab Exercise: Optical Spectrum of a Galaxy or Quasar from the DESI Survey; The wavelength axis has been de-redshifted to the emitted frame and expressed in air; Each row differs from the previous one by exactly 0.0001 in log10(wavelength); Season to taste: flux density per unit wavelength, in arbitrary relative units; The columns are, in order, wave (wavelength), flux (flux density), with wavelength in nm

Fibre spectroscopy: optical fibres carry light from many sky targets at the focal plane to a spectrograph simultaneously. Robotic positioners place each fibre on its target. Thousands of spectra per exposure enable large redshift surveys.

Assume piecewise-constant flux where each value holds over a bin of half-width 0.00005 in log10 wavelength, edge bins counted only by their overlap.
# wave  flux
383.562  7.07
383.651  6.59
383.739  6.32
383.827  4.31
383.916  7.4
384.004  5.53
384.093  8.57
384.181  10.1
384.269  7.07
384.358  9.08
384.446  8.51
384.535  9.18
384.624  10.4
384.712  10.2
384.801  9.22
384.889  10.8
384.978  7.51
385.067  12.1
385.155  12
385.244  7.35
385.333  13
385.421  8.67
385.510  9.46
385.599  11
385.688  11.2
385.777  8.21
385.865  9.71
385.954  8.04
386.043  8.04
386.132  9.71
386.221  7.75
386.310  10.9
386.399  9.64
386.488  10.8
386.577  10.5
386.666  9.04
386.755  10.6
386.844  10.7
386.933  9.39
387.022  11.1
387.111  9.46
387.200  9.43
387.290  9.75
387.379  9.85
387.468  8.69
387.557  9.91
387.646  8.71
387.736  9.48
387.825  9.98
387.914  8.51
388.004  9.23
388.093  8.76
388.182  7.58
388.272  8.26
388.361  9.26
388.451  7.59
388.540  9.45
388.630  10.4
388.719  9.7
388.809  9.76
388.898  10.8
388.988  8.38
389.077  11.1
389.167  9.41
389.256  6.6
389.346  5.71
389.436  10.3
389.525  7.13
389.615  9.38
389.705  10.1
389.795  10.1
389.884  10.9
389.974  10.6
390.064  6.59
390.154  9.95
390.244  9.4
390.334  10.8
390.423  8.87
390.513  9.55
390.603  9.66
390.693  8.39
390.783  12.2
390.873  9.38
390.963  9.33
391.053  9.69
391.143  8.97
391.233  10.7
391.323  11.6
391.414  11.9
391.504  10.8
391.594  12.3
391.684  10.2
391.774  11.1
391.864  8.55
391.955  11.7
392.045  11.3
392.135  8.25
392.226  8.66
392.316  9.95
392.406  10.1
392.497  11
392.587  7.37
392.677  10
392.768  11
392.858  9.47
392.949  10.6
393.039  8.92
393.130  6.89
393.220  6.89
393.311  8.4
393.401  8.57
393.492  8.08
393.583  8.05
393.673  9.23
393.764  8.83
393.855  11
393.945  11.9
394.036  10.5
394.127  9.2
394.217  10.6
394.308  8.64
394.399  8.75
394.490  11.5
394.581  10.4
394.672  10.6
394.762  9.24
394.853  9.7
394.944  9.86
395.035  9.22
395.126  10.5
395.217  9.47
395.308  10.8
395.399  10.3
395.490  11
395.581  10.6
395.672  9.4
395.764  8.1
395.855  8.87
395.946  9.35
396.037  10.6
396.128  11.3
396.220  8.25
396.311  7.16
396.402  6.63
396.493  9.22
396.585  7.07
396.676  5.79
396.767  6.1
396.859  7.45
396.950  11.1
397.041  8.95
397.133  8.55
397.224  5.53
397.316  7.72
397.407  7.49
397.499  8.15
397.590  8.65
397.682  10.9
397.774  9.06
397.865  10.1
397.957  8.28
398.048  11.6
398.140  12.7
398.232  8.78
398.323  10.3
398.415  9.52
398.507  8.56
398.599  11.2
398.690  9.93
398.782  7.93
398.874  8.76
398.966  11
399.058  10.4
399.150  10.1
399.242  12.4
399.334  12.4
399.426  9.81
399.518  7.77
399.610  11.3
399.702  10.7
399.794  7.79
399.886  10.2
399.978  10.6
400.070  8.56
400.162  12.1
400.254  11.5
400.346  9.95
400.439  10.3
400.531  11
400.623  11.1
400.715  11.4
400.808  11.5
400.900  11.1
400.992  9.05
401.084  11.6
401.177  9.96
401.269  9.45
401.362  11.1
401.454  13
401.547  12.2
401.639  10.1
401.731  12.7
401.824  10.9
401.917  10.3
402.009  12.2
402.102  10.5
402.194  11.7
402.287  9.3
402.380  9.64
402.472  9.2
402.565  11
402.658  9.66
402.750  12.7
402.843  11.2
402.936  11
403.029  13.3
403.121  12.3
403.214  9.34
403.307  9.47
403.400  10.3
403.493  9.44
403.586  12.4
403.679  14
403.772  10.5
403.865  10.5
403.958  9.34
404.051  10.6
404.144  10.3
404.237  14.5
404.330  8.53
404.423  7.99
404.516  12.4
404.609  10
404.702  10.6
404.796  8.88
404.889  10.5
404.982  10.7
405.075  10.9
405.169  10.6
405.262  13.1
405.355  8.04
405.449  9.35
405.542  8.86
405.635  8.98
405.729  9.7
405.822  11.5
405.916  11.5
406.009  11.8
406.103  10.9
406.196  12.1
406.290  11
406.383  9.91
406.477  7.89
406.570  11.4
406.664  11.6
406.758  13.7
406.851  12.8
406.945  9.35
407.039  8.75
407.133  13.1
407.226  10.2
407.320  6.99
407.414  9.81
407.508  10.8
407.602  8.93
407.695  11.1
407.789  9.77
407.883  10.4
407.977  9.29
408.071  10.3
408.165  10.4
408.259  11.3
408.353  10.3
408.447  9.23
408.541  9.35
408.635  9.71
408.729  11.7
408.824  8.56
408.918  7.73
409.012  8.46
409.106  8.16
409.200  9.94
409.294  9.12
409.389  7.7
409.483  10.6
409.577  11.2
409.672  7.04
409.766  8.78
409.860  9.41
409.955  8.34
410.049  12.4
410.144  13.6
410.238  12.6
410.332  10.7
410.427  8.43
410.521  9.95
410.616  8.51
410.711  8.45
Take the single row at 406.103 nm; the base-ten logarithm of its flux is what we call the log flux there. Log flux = 1.04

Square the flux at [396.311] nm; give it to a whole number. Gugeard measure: 51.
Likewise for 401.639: 102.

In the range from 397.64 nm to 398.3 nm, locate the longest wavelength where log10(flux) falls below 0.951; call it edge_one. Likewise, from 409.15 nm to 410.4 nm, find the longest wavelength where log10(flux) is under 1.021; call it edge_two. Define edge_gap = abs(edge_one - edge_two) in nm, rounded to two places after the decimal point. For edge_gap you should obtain 11.72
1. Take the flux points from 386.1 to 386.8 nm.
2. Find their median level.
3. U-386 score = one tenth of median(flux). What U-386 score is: 1.01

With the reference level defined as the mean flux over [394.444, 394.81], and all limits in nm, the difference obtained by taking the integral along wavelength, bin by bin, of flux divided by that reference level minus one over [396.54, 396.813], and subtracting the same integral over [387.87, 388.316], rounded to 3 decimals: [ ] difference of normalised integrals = -0.024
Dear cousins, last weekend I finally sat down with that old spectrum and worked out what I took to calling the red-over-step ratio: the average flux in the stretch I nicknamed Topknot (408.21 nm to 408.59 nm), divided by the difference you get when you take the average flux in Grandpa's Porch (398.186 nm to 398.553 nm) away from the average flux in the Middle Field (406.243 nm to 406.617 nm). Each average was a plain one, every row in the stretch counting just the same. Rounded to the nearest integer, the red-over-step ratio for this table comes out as 13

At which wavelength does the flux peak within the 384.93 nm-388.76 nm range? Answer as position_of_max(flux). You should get 385.333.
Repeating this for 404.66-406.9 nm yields 406.758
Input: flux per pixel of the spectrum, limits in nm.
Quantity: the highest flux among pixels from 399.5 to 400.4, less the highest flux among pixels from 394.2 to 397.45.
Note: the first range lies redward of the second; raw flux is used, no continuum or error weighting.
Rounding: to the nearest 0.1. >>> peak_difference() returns 0.6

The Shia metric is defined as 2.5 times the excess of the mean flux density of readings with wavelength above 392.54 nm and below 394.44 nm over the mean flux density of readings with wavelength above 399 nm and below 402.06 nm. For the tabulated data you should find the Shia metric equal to -3.9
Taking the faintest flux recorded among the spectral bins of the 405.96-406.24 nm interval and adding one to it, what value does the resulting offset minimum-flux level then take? 11.9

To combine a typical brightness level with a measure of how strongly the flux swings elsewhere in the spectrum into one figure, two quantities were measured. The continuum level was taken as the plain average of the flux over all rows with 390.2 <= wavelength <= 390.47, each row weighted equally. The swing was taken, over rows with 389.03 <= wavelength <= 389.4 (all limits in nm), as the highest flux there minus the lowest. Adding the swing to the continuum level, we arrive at 15.1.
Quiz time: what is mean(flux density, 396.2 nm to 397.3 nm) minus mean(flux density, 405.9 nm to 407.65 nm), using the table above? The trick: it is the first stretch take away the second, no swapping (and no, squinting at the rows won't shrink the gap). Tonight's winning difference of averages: -3.0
